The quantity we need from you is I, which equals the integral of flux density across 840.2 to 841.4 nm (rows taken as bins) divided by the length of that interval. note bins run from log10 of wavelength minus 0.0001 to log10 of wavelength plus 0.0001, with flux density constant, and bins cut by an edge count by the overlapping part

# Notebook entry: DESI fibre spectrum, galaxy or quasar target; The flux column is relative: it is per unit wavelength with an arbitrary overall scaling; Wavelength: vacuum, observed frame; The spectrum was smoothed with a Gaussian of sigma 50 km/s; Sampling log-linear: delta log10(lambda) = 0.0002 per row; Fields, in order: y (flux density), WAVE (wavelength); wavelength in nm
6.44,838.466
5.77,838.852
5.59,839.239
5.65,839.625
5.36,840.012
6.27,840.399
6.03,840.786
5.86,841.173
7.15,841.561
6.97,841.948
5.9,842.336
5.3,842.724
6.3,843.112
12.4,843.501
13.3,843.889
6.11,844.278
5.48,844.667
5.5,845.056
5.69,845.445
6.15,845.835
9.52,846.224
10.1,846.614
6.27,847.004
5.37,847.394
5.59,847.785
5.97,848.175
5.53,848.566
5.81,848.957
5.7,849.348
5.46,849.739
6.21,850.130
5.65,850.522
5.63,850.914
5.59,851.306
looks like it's 6.1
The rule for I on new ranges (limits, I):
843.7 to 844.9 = 8.2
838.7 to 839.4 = 5.7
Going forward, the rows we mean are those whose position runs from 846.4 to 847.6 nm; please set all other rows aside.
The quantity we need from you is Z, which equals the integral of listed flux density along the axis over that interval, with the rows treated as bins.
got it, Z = 8.7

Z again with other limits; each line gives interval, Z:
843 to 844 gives 10.8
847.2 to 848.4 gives 6.8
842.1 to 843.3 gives 7.0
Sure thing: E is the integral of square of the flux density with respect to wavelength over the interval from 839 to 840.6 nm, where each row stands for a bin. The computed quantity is 53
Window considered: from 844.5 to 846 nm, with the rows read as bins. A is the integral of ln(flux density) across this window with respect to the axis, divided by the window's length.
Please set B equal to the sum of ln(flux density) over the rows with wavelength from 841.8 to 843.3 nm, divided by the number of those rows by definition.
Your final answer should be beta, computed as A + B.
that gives 3.5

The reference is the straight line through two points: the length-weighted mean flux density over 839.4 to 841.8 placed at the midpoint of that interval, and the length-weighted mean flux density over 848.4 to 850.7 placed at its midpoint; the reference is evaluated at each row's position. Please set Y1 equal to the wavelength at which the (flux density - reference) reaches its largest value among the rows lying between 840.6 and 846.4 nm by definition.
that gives 843.889 nm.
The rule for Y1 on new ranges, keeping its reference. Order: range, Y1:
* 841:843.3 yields 841.561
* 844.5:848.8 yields 846.614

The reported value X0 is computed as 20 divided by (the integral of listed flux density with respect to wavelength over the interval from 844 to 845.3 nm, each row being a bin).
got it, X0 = 2.5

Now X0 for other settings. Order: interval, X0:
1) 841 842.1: 2.7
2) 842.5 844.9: 1.0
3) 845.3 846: 4.8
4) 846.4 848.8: 1.3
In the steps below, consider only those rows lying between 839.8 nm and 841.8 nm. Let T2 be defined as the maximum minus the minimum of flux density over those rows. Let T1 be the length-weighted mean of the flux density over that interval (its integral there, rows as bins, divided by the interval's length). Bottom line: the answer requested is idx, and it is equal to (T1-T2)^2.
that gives 19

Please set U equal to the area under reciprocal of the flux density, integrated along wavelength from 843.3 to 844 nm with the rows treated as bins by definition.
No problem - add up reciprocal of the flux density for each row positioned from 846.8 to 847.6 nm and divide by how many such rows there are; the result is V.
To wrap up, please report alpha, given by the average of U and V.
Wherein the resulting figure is 0.114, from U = 0.055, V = 0.173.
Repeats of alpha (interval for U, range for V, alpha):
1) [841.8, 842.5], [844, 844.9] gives 0.141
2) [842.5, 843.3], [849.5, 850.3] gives 0.156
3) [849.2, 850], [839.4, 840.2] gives 0.162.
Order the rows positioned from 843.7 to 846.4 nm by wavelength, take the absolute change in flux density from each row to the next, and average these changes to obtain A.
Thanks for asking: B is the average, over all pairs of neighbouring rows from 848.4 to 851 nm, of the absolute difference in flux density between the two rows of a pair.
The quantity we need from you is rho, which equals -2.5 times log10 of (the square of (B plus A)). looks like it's -1.8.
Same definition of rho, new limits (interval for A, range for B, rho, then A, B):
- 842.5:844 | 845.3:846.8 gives -3.1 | 2.67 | 1.5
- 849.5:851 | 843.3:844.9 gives -2.6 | 0.44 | 2.9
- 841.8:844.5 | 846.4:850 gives -2.8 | 2.81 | 0.8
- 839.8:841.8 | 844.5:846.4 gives -1.1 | 0.65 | 1.0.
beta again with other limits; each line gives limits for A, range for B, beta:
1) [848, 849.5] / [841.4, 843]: 3.6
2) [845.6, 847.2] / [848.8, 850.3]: 3.8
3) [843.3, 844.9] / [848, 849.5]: 3.9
